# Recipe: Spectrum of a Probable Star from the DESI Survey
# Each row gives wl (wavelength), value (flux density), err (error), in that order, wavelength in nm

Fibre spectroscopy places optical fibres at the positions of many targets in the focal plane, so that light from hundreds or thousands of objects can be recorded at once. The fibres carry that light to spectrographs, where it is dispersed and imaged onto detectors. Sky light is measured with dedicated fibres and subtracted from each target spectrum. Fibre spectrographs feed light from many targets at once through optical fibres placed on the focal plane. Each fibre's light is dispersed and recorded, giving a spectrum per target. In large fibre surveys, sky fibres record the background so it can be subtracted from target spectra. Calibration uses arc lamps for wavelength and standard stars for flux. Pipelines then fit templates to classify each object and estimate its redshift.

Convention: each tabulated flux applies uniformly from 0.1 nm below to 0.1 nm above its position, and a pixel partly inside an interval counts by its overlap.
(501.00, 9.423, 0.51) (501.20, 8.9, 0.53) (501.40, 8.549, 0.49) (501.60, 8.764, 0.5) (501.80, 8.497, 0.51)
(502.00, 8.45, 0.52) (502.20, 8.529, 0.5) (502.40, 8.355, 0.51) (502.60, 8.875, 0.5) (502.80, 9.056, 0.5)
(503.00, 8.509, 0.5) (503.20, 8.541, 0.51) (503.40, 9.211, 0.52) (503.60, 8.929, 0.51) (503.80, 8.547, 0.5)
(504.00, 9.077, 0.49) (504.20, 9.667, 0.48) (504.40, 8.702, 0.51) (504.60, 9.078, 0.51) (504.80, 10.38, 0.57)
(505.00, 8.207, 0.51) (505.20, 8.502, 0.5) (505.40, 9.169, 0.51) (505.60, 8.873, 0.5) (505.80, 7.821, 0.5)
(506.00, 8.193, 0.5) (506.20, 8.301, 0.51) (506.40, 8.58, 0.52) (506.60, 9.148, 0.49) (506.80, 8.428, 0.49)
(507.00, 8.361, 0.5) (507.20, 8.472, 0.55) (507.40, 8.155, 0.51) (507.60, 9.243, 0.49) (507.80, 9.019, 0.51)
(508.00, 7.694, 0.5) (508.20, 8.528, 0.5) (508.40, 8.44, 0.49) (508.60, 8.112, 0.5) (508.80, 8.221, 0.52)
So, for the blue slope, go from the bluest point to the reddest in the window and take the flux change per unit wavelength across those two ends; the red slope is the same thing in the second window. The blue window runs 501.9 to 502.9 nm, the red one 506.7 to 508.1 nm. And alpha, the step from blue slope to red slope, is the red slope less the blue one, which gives -1.4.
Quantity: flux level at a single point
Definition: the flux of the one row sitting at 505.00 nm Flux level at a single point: 8.207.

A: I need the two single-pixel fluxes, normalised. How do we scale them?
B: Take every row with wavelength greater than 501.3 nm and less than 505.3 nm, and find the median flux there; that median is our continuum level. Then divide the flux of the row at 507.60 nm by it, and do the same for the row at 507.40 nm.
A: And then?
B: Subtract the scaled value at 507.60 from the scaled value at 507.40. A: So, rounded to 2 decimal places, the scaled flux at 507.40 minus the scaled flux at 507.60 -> -0.13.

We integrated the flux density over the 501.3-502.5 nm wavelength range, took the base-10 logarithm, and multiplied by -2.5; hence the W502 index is -2.5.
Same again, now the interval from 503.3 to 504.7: -2.8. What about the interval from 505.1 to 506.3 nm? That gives -2.5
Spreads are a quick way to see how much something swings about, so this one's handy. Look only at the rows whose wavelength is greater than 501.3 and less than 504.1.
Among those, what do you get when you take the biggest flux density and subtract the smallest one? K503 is 0.9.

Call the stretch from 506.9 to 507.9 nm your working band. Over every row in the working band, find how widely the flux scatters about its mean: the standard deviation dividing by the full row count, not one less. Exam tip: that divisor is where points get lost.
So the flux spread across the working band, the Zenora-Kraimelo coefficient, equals 0.4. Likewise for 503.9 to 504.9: 0.6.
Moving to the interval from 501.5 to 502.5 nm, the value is 0.1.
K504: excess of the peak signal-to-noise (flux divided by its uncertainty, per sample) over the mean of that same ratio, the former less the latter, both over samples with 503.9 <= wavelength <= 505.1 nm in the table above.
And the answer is 2.2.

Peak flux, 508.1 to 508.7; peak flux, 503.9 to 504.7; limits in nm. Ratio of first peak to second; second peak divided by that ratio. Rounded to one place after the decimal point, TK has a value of 11.0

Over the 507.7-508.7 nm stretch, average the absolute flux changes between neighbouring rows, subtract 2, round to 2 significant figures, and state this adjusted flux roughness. -1.4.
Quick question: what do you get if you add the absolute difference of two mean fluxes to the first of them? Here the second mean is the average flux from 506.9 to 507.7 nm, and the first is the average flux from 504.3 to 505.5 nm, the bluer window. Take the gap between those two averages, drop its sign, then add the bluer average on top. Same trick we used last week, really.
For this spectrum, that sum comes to 9.45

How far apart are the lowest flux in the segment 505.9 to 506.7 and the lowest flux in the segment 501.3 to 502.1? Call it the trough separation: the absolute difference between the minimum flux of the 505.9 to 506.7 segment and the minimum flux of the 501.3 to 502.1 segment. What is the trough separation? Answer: 0.26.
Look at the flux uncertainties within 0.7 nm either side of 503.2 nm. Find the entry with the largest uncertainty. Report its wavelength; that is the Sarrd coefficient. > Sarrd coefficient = 503.40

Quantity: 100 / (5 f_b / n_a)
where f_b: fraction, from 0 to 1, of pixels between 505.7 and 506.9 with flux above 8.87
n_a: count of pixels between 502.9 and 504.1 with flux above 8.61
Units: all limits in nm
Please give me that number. 360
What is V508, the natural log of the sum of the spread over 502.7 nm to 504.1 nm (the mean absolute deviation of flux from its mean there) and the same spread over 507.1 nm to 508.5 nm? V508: -0.47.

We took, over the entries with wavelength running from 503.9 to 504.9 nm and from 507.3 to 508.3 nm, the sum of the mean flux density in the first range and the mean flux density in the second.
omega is 17.9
